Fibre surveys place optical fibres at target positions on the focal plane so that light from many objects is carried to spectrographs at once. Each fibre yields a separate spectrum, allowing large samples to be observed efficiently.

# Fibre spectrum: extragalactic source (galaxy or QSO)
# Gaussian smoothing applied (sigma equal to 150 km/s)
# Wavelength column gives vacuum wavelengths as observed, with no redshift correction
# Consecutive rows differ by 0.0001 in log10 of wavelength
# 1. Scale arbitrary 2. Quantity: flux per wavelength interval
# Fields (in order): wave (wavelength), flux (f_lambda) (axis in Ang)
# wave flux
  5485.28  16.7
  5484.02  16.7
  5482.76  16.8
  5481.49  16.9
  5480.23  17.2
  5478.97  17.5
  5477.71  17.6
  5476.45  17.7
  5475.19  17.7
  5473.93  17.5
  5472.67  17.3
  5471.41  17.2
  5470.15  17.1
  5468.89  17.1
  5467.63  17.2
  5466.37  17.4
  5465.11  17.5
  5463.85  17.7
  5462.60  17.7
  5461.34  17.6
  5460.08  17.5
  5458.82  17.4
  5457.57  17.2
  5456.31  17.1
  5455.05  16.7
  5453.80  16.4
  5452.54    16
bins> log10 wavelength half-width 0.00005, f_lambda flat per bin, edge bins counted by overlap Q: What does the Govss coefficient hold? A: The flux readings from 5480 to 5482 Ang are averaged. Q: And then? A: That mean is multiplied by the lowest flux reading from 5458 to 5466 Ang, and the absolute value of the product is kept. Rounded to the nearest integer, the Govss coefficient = 297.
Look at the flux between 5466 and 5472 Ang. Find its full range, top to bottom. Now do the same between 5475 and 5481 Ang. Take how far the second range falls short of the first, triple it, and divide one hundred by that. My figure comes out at -167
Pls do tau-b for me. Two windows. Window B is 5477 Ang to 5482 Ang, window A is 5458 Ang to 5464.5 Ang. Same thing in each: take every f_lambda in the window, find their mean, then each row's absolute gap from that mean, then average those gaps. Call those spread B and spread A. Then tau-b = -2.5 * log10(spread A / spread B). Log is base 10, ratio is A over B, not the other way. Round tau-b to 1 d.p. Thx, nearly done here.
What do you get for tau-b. 1.0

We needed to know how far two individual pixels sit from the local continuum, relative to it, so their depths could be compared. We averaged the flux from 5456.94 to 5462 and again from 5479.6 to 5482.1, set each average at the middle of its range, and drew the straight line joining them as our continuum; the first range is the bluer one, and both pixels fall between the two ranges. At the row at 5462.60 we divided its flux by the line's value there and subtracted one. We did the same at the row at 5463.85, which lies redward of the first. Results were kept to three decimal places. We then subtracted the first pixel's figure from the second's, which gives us 0.001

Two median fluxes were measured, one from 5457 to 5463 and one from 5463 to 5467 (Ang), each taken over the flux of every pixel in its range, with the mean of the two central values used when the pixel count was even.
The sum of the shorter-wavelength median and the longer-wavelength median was 35.0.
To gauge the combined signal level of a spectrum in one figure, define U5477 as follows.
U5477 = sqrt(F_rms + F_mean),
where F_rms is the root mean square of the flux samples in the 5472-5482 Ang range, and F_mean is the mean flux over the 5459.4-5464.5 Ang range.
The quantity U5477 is 5.920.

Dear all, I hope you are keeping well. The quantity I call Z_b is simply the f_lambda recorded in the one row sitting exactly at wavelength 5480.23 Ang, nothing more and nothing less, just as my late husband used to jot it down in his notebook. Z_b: 17.2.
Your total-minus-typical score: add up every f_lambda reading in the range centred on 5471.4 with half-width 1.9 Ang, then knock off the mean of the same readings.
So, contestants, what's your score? 34.4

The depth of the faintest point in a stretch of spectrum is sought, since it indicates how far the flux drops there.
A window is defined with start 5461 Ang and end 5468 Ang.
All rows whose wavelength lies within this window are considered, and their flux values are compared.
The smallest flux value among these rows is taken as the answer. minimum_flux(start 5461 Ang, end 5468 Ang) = 17.2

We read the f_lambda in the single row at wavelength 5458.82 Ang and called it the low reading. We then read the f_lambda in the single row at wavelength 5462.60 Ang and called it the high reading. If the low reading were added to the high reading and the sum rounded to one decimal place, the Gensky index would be 35.1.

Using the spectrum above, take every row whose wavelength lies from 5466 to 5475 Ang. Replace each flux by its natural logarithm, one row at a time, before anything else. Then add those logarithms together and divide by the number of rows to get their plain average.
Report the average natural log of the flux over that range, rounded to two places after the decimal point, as 2.85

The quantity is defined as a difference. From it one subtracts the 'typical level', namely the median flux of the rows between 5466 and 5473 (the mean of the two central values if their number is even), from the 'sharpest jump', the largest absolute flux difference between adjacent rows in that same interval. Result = -17.0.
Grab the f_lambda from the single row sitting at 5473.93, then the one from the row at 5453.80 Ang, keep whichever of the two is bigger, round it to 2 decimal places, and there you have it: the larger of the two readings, 17.50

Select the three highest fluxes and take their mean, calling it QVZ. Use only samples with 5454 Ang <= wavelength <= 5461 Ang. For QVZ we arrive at 17.4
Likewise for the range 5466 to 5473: 17.3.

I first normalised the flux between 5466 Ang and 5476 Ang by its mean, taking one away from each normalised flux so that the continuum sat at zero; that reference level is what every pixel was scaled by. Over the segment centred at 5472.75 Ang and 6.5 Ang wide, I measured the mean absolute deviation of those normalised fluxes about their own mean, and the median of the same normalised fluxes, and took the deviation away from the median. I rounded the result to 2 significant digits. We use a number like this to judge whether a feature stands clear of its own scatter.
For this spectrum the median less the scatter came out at -0.012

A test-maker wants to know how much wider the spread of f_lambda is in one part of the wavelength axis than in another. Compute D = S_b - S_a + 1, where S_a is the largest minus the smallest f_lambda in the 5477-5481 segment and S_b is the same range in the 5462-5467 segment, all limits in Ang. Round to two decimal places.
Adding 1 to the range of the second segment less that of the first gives 0.90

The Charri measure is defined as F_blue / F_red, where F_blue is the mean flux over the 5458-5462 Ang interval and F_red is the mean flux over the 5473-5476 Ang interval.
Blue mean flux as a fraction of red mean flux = 0.994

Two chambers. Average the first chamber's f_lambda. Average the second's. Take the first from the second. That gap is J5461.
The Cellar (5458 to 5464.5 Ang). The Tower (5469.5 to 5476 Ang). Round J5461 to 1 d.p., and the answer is -0.2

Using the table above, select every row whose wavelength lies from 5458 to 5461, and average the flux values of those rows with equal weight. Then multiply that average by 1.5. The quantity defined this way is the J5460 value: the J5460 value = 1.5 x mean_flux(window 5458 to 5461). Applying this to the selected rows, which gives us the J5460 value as 26.2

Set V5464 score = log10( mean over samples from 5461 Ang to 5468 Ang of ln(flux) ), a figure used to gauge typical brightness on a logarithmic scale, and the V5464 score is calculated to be 0.457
